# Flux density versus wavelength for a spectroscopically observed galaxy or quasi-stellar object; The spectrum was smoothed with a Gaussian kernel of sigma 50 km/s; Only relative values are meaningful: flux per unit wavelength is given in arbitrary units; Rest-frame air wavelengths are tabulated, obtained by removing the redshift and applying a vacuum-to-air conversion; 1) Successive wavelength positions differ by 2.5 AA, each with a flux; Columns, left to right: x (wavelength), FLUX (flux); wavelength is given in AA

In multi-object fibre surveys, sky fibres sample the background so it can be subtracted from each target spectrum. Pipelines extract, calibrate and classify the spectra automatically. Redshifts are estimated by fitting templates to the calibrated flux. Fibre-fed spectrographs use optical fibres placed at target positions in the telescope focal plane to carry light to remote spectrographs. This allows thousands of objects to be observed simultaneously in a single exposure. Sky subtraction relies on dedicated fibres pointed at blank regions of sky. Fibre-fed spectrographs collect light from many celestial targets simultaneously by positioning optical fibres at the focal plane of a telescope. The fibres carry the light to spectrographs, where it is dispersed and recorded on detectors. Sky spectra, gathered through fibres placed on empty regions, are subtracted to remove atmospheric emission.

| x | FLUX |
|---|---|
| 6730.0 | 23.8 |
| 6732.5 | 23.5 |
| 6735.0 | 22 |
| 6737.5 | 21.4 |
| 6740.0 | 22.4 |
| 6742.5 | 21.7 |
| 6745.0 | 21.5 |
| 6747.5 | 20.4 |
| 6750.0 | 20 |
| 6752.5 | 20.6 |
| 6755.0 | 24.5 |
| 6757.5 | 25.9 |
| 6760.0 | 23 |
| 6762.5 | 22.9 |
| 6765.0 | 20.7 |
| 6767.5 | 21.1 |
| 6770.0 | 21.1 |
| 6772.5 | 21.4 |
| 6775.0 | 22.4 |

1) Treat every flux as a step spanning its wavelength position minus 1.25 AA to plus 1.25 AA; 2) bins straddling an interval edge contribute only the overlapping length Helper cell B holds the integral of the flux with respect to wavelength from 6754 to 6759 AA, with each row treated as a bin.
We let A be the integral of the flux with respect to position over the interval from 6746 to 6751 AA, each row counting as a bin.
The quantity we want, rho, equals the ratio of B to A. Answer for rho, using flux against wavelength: 1.239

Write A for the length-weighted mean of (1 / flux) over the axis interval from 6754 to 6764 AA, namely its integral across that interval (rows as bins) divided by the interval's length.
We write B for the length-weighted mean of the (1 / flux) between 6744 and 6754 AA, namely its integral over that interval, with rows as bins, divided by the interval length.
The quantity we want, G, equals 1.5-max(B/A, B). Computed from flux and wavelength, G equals 0.34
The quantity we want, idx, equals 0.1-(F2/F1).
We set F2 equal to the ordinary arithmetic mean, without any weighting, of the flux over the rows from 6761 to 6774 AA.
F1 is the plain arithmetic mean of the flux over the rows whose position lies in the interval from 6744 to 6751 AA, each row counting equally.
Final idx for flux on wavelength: -0.94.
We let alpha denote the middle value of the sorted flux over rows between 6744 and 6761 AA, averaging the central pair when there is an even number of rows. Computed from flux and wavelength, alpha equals 21.5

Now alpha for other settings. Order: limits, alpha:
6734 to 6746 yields 21.7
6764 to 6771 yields 21.1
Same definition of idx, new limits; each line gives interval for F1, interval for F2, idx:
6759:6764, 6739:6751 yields -0.82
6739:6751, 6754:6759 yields -1.09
